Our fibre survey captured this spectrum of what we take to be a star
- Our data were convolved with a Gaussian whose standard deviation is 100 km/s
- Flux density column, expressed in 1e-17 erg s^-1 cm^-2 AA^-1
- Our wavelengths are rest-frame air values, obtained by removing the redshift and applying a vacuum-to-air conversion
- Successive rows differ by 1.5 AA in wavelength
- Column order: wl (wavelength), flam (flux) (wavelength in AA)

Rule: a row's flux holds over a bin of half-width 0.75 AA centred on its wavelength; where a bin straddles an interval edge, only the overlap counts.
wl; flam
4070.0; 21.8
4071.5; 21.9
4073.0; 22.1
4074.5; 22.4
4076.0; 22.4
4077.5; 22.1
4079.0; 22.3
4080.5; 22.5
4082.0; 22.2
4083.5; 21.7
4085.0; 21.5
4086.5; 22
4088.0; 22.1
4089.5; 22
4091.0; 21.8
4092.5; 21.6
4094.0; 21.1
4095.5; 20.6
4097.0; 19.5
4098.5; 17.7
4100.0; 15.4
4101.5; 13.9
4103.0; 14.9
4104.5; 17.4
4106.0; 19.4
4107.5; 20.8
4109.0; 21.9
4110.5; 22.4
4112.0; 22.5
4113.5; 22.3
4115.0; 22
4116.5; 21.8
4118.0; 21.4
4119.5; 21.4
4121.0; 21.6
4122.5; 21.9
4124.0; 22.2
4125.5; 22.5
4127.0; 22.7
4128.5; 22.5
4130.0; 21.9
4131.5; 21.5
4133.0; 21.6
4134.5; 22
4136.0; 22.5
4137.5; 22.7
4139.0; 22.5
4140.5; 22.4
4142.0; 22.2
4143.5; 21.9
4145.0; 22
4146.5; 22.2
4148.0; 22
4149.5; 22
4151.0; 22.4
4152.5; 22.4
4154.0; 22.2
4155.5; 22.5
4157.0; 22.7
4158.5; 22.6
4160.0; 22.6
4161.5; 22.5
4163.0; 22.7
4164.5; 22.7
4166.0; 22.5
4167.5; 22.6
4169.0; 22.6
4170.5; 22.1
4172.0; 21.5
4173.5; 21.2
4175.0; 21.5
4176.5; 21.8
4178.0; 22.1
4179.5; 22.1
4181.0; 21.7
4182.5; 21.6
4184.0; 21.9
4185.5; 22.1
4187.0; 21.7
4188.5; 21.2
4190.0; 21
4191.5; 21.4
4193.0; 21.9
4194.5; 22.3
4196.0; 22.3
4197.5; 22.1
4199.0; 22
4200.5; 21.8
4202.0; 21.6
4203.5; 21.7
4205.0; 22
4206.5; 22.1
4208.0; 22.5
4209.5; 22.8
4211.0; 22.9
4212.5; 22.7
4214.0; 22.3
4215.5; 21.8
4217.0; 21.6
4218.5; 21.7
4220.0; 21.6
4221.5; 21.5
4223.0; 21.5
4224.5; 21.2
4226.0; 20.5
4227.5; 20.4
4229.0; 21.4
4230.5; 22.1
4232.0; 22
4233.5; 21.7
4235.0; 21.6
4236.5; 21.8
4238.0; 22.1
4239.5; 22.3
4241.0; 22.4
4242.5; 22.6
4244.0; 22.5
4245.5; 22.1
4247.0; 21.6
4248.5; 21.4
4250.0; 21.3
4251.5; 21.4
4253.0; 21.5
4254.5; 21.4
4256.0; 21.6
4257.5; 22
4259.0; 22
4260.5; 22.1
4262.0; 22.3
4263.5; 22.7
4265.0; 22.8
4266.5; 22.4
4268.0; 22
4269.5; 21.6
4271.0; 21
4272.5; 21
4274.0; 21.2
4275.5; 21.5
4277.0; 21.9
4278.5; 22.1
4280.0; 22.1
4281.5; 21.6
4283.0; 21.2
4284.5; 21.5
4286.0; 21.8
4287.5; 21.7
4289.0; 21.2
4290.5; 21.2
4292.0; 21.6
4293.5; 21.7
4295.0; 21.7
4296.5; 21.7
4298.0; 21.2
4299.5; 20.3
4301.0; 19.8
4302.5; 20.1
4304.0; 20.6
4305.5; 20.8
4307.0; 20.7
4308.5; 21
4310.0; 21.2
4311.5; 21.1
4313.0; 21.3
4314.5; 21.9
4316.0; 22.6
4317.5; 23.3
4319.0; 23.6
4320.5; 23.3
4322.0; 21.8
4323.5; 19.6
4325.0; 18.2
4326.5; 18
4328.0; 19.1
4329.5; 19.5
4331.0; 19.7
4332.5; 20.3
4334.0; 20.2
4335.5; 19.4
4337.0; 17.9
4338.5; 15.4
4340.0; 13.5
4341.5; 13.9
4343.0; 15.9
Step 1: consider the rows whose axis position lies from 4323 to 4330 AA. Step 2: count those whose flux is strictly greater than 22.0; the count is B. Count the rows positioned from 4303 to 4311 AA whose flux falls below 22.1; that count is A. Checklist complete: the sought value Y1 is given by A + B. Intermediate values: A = 5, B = 0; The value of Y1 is 5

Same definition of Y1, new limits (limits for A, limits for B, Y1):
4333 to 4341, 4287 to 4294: 5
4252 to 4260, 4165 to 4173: 9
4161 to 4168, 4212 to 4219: 2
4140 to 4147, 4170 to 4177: 3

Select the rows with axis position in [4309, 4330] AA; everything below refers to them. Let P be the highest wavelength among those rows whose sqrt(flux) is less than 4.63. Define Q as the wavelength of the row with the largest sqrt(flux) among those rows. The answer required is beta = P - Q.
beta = 10.5 AA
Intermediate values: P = 4329.5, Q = 4319.0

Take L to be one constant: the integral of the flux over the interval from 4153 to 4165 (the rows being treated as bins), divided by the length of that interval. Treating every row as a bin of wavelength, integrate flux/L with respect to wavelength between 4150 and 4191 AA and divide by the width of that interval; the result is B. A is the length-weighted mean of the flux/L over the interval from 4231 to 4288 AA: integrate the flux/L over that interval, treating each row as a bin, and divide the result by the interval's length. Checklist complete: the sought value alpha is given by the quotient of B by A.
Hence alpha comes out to 1.01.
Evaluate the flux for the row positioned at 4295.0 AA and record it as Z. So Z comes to 21.7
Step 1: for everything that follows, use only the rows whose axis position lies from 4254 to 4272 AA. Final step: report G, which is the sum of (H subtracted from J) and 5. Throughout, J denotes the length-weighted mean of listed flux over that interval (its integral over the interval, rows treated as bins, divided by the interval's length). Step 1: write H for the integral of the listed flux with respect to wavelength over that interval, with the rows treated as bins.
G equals -369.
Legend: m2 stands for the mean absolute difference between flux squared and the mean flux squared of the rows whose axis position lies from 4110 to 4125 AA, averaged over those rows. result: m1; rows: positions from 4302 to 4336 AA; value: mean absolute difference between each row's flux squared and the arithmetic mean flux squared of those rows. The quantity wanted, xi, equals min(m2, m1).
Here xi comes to 14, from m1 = 49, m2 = 14.5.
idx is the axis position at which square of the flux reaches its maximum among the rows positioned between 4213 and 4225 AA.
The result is 4214.0 AA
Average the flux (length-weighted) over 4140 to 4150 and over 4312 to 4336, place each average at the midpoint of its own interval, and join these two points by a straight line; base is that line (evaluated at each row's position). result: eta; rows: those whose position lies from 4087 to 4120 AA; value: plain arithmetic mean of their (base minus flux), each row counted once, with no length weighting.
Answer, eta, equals 2.23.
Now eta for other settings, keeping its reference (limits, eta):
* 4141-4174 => -0.28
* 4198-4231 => -0.23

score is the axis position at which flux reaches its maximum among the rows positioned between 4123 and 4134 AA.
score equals 4127.0 AA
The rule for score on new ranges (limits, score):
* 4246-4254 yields 4247.0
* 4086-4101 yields 4088.0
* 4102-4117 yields 4112.0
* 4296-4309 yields 4296.5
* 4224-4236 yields 4230.5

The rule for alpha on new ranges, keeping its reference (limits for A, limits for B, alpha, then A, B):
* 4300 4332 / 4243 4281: 1.05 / 0.923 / 0.968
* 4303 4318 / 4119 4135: 1.03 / 0.949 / 0.975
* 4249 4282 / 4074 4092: 1.01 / 0.966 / 0.979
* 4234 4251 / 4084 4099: 0.96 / 0.974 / 0.934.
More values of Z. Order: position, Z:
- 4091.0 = 21.8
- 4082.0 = 22.2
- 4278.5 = 22.1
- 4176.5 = 21.8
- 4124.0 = 22.2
